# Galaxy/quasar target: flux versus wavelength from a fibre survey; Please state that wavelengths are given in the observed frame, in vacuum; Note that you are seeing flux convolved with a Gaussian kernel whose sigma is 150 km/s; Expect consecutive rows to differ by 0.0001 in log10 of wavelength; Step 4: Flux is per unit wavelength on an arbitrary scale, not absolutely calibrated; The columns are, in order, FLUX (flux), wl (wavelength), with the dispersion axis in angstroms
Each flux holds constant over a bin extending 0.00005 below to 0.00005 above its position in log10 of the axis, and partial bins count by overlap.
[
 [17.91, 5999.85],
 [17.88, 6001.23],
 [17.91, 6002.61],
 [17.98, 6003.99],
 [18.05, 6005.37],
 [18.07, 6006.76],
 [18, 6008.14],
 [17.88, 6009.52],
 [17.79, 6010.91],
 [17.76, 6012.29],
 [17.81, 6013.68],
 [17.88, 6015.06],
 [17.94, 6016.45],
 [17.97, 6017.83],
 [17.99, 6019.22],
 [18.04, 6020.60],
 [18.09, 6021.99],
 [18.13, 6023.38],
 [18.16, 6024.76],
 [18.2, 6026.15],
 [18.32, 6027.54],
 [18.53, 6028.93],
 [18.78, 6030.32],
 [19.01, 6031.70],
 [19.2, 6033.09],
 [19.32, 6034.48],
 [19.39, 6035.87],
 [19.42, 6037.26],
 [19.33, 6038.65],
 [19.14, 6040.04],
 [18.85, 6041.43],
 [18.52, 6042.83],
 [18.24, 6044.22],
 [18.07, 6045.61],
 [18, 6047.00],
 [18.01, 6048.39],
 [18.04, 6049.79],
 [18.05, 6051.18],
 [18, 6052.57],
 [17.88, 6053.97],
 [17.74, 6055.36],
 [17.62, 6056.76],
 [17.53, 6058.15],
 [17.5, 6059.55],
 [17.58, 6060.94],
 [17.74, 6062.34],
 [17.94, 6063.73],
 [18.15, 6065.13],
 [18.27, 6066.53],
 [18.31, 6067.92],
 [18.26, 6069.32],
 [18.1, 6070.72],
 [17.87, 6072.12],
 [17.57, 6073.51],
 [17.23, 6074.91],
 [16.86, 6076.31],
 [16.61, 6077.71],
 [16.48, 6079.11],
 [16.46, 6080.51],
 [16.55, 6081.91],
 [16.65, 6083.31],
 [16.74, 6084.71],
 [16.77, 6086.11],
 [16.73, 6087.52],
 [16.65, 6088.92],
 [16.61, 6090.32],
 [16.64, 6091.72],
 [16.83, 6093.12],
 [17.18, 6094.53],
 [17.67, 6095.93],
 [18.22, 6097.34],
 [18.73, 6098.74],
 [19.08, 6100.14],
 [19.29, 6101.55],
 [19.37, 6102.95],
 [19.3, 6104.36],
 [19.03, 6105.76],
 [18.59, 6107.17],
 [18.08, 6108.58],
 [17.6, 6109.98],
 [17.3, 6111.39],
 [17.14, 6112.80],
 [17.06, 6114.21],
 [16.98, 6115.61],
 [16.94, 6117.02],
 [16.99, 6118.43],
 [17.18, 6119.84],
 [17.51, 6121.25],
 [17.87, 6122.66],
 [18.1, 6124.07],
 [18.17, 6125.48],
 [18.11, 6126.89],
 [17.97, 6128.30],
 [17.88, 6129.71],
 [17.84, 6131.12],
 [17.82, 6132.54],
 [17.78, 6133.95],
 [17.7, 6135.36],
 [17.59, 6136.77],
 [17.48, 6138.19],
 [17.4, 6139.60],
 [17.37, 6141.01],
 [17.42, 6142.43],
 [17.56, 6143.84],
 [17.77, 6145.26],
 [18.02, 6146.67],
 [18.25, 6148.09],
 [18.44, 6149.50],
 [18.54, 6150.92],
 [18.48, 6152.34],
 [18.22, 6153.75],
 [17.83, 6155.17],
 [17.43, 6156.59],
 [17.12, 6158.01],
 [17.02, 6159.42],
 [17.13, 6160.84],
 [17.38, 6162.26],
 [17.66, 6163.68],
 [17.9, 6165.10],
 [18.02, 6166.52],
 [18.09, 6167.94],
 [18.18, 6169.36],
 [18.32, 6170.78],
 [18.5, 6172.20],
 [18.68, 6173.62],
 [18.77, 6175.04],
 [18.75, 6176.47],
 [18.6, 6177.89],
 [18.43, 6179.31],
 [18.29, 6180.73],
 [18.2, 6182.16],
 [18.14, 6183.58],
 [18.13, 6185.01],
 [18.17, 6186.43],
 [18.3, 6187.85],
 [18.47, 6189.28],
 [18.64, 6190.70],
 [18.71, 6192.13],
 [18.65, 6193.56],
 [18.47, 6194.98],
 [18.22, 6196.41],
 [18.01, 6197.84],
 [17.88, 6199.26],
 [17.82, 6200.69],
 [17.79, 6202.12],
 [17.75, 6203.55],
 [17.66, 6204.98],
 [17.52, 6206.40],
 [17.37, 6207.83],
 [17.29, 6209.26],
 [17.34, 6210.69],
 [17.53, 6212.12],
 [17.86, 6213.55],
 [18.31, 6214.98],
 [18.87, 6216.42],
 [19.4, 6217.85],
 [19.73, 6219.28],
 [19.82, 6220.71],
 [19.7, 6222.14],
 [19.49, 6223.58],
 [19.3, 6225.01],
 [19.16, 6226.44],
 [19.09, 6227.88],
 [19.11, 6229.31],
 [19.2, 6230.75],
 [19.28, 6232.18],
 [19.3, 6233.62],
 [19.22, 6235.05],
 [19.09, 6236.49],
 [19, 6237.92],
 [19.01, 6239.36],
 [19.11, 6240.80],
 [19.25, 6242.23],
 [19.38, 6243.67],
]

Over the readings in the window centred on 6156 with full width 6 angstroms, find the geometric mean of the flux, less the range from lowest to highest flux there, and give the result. 16.5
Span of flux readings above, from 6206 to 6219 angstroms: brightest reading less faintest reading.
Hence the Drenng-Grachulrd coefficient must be 2.11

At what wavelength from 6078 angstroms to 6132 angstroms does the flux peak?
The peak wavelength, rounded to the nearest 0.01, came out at 6102.95 angstroms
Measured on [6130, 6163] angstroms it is 6150.92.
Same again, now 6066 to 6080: 6067.92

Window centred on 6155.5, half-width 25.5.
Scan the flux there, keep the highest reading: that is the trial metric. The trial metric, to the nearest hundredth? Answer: 18.77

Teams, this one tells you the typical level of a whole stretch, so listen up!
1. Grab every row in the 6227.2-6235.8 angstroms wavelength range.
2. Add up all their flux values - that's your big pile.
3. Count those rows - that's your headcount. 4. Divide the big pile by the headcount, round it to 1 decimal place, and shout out 19.2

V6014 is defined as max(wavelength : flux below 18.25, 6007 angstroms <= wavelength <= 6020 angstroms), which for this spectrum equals 6019.22 angstroms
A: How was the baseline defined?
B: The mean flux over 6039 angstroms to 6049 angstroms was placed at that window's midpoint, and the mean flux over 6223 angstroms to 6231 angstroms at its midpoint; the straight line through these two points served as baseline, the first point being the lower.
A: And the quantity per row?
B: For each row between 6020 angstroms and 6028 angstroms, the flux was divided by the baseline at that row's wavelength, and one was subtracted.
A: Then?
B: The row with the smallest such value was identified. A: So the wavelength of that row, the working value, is 6020.60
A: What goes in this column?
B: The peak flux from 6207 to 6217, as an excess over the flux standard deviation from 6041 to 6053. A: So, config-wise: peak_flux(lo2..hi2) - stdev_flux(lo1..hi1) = 18.6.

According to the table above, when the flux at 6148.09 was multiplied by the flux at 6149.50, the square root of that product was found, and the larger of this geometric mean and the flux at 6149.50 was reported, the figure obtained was 18.4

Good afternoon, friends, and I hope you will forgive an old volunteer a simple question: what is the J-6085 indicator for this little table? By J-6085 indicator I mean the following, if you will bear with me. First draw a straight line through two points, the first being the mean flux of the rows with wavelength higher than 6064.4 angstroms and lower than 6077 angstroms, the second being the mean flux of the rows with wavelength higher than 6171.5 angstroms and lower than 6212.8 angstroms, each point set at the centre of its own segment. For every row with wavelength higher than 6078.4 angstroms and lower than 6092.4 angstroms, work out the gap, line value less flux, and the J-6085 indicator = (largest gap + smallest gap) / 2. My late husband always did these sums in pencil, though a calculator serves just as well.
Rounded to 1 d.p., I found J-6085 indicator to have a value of 1.3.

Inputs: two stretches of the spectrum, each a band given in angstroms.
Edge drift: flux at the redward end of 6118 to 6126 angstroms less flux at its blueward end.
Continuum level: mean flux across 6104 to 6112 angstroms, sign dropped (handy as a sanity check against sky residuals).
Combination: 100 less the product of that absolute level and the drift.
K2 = 78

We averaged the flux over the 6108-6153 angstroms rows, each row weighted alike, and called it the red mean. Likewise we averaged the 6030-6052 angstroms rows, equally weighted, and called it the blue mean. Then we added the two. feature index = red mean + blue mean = 36.41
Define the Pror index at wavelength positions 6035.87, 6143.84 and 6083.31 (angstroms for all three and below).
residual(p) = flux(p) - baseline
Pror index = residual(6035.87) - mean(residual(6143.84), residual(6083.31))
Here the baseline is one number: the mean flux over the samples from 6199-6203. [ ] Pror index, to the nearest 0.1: 2.3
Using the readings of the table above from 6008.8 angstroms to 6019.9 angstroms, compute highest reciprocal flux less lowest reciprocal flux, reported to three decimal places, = 0.001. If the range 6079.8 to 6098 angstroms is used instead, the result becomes 0.006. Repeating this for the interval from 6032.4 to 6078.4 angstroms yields 0.009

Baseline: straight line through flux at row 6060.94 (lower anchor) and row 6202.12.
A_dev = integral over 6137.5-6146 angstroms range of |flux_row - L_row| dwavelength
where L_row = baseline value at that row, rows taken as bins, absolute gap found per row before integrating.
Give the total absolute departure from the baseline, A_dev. 1.9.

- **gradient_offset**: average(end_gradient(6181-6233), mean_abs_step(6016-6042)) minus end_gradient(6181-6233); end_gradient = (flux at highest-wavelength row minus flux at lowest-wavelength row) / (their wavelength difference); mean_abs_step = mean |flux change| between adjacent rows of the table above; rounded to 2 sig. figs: 0.046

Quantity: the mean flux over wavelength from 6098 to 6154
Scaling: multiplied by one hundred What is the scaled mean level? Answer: 1795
